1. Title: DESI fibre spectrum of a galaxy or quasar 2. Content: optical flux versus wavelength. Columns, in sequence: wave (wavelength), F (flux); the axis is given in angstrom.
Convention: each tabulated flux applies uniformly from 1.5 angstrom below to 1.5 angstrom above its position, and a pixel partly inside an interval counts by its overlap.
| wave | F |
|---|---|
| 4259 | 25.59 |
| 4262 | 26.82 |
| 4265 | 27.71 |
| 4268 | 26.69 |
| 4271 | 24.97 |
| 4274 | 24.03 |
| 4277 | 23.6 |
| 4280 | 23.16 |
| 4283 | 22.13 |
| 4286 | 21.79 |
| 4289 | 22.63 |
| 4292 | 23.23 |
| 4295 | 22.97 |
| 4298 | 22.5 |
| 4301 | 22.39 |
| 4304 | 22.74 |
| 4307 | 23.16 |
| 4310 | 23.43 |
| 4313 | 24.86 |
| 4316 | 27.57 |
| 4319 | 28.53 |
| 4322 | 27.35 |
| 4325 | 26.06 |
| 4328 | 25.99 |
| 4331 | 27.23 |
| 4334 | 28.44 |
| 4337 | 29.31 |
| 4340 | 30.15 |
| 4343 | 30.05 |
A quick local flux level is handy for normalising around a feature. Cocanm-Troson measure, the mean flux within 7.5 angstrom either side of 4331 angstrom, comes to 27.4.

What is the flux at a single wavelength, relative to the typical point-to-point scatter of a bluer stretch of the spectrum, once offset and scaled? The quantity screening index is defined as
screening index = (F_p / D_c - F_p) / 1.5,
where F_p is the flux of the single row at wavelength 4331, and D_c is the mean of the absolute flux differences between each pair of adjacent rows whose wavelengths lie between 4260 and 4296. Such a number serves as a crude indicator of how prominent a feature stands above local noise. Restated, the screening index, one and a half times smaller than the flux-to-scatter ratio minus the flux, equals 5.3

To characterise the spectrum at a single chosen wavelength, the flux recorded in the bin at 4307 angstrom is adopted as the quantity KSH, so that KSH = 23.16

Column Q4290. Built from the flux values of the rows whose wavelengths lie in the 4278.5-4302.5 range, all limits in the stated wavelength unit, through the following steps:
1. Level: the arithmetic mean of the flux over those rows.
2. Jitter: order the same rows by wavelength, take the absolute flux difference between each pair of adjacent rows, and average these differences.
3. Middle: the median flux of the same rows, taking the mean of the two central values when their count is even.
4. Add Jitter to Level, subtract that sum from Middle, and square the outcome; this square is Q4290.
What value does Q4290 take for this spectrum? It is 0.3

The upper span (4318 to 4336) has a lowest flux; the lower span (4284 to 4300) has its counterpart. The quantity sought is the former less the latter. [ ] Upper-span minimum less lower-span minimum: 4.2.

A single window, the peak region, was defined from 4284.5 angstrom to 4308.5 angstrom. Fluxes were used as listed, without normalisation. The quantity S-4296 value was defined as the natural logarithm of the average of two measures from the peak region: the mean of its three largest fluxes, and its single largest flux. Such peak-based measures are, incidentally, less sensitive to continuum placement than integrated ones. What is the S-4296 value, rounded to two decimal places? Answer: 3.14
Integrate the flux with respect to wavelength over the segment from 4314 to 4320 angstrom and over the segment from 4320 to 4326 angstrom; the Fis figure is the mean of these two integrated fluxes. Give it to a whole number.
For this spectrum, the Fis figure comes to 164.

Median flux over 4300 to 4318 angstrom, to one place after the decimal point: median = 23.3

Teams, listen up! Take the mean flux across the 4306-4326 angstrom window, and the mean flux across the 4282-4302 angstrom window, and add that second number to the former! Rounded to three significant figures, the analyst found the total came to 48.4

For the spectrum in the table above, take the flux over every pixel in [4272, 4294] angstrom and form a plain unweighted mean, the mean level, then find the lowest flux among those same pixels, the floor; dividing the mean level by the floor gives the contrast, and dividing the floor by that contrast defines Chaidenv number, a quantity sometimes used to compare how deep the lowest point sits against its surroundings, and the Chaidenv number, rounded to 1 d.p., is 20.7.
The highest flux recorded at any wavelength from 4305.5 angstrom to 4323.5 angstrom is 28.53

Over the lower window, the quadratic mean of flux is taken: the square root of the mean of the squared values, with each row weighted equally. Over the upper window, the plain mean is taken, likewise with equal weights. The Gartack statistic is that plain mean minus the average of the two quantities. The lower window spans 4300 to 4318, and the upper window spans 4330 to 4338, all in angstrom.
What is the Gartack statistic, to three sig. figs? 2.12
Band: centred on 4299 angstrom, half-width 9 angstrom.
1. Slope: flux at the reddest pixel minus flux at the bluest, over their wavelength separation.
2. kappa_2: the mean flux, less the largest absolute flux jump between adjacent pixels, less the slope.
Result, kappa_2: 22.4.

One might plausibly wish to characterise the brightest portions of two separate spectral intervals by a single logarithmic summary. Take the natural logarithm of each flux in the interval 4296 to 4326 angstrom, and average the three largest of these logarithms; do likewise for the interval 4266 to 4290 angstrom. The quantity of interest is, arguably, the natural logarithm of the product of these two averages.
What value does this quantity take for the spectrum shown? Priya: 2.37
